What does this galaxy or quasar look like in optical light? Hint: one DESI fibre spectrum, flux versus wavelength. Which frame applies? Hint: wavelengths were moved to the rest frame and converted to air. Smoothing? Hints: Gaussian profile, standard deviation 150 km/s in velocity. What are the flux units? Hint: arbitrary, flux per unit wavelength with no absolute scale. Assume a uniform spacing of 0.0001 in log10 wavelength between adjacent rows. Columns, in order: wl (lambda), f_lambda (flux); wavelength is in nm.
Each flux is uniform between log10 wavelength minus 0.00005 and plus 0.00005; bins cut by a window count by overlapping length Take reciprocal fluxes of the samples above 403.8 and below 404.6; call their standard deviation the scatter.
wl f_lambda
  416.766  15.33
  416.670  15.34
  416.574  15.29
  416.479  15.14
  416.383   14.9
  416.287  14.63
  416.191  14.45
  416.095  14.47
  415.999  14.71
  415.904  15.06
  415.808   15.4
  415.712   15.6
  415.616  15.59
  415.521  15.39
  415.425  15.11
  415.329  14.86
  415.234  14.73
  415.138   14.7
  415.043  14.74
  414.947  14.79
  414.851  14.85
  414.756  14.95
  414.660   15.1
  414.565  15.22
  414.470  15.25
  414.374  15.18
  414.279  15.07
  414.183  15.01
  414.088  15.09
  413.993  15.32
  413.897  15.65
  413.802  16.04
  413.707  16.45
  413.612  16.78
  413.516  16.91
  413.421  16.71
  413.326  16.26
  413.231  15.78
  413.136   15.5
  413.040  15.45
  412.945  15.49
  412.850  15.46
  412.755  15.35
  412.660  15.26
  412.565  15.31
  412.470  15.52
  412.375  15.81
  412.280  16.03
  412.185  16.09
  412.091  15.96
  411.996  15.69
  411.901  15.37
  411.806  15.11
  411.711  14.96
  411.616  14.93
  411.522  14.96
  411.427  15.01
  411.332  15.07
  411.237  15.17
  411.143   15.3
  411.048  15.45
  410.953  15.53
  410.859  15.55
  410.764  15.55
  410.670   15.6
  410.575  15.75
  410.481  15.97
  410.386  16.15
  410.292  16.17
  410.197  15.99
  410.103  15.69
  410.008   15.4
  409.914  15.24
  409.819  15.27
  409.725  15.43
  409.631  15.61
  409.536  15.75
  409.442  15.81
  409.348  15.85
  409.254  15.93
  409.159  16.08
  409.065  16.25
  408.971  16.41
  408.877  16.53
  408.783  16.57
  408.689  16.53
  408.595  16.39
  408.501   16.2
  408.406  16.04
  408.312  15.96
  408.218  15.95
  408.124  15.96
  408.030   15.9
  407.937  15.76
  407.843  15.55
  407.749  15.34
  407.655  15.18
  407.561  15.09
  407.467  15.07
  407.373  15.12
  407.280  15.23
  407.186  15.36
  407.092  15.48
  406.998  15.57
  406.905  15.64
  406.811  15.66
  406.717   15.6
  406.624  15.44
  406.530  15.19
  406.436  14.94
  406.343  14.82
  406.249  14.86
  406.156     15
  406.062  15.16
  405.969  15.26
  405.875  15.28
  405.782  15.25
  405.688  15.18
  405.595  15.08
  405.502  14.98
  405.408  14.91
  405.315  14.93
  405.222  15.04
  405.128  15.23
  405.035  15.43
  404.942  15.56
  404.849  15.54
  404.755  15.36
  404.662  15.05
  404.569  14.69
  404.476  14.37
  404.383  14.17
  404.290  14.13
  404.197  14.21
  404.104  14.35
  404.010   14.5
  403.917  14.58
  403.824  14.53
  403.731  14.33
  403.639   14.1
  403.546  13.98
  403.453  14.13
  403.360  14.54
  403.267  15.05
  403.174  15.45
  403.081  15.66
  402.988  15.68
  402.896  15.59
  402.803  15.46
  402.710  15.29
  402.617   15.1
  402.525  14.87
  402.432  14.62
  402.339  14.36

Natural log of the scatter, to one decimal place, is -7.0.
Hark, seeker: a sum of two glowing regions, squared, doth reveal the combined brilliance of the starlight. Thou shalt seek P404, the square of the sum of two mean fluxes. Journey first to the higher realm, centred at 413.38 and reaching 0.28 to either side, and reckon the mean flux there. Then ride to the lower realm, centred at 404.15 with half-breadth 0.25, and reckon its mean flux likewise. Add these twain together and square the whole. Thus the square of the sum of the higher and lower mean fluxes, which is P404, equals 939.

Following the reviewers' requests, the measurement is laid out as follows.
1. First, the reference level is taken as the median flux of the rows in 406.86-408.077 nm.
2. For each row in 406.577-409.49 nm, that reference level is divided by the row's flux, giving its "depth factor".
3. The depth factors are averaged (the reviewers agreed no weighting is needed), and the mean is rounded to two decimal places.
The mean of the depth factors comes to 0.97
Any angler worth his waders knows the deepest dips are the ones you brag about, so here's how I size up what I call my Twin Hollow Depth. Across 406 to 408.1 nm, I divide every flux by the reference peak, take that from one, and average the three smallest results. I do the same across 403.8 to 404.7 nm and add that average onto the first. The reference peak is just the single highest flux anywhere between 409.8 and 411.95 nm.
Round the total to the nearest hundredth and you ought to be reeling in 0.11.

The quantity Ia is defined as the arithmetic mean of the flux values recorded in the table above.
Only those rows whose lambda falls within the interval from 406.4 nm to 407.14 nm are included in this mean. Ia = 15.4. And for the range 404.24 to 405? 14.9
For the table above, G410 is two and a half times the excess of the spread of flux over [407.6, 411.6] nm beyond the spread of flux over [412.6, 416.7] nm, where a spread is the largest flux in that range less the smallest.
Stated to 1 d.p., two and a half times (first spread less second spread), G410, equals -2.1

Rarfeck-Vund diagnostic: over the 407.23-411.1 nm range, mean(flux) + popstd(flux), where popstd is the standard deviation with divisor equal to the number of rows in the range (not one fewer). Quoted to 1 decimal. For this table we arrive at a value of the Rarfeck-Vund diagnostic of 16.2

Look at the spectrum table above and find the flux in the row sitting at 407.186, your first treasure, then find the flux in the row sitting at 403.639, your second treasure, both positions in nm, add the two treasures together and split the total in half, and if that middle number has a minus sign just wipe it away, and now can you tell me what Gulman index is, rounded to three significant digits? 14.7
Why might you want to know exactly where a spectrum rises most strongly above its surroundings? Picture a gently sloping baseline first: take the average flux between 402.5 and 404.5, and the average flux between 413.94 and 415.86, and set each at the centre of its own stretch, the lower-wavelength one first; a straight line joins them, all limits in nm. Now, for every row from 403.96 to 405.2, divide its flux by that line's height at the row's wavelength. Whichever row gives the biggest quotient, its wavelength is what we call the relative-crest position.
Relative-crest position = 404.942 nm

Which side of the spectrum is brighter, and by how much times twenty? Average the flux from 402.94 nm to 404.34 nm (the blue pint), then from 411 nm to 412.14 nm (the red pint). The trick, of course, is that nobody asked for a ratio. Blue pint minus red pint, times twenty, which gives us -12.7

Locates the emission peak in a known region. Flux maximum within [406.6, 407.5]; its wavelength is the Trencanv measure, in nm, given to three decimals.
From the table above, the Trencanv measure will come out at 406.811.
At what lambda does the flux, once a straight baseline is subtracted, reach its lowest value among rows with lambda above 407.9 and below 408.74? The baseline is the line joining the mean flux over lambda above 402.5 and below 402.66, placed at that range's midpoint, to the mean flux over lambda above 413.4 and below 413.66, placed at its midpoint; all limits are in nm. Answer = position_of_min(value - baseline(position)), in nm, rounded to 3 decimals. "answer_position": 407.937 nm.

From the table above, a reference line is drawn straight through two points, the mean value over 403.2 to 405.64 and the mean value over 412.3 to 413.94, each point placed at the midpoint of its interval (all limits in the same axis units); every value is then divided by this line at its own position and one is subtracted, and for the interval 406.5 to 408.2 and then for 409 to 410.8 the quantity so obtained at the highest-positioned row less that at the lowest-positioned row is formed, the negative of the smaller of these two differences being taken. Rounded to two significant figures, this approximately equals 0.060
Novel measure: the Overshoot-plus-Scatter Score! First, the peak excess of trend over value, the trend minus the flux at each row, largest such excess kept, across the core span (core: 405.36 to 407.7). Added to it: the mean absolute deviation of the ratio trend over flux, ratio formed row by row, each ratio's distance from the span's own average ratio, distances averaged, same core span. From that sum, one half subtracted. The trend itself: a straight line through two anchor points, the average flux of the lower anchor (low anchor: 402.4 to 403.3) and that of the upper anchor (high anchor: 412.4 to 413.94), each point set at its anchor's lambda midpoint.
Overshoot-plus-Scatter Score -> 0.2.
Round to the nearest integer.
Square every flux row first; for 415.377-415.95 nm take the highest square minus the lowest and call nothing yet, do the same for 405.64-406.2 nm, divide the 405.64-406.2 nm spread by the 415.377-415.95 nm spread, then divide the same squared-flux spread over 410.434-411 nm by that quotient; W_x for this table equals 27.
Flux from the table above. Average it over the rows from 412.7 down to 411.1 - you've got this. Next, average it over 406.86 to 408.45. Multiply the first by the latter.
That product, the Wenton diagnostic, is 239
